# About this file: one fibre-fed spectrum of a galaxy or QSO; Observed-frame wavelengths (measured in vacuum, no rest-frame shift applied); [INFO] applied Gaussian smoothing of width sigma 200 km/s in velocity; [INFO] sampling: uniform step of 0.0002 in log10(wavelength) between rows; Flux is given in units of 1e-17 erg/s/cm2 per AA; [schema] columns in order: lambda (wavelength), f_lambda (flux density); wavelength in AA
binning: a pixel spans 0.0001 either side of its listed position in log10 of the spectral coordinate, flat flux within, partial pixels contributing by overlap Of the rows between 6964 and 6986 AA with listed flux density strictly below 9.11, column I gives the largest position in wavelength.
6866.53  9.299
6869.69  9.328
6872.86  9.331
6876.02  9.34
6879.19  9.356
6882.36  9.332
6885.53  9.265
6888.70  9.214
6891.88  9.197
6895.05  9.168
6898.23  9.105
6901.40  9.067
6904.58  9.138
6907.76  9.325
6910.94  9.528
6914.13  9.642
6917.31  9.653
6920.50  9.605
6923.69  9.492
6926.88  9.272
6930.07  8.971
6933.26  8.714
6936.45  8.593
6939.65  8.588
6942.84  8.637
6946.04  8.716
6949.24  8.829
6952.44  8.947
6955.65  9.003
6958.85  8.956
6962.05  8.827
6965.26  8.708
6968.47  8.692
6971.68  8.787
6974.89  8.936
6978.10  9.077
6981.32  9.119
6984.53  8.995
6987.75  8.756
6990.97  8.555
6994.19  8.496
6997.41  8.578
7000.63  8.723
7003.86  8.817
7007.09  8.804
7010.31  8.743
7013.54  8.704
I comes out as 6984.53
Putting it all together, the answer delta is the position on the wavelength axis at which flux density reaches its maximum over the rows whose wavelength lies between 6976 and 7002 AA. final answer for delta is 6981.32 AA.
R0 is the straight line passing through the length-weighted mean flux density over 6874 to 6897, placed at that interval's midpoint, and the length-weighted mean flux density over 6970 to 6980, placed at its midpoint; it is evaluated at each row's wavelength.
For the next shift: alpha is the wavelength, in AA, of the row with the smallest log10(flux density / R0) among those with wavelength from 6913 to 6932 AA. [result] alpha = 6930.07 AA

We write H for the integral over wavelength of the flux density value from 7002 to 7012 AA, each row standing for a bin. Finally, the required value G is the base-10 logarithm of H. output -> 1.94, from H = 88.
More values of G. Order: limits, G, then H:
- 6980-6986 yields 1.74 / 54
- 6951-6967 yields 2.15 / 142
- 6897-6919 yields 2.31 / 206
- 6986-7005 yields 2.22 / 164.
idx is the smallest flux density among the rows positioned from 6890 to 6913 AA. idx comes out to 9.067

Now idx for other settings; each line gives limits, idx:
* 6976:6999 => 8.496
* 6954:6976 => 8.692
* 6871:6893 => 9.197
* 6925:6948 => 8.588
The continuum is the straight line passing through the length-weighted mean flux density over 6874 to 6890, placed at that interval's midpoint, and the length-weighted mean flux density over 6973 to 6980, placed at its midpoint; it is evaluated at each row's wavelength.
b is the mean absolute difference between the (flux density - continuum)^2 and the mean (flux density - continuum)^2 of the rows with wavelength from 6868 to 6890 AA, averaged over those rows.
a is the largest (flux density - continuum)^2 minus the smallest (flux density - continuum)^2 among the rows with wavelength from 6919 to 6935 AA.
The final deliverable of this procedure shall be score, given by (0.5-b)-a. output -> 0.33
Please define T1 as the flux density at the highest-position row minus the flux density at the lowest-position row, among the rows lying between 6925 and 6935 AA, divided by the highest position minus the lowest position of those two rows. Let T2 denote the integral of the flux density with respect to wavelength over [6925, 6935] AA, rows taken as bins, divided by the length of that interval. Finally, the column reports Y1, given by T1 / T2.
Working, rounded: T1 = -0.087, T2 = 9.00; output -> -0.0097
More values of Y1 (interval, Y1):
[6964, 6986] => 0.0017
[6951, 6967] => -0.0021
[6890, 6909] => 0.0009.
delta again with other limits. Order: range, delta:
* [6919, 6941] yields 6920.50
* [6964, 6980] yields 6978.10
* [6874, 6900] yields 6879.19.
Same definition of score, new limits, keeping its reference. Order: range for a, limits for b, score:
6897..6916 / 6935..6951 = 0.24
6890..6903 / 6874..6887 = 0.47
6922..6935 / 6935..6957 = 0.23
